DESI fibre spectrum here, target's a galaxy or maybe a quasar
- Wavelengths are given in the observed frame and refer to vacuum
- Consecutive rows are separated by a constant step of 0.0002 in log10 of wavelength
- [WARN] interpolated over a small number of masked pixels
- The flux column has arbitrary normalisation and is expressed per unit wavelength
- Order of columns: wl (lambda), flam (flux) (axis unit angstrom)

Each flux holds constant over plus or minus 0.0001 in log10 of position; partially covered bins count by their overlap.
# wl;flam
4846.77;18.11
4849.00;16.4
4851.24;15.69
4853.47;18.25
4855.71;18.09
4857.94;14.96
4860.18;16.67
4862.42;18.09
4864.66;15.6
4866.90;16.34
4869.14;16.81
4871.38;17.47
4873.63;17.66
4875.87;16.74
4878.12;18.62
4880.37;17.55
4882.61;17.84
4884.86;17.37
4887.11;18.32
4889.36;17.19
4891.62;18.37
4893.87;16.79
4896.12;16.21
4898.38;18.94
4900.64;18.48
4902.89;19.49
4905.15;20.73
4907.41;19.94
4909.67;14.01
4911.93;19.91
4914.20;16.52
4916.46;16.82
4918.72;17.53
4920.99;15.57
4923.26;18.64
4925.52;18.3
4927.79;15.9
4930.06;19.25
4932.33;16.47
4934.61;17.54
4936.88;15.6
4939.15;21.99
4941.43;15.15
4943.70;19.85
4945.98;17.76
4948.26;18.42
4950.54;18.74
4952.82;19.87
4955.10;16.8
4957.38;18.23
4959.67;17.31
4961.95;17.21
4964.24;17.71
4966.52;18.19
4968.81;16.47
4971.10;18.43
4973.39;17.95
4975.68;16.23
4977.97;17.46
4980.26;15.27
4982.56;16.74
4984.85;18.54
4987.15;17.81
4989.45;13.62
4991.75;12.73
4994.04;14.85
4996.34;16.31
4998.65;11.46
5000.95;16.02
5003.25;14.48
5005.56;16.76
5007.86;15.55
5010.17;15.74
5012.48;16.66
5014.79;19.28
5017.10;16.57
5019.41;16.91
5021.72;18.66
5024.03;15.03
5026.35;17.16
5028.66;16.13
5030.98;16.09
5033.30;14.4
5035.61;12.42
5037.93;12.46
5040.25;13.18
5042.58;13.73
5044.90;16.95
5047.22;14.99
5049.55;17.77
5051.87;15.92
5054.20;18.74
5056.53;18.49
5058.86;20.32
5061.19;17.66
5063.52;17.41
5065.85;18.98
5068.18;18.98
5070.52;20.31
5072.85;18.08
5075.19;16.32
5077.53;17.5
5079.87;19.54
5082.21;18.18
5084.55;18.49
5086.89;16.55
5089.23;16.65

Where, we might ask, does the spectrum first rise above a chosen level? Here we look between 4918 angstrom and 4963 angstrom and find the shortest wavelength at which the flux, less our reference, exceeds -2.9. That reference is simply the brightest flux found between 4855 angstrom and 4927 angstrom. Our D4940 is 4923.26 angstrom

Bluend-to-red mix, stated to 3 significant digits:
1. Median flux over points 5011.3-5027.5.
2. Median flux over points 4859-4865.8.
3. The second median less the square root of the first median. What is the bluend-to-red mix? 12.6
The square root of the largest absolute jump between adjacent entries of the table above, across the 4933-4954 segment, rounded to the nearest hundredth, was 2.62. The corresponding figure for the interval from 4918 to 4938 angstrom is 1.83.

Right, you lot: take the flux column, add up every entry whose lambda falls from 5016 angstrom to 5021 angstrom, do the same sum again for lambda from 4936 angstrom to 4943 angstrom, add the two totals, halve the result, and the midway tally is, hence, 43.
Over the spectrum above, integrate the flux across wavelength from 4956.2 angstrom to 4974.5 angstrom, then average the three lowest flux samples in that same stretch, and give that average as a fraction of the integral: 0.0525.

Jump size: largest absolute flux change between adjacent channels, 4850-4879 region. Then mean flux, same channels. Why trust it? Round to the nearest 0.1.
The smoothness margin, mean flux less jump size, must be 13.9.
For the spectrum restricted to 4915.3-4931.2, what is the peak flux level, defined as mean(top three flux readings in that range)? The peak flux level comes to 18.7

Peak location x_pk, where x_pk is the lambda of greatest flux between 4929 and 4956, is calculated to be 4939.15 angstrom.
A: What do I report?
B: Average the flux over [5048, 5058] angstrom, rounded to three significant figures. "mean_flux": 17.7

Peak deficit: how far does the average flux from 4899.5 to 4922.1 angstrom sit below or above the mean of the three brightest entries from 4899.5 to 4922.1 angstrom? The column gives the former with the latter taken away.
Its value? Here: -2.3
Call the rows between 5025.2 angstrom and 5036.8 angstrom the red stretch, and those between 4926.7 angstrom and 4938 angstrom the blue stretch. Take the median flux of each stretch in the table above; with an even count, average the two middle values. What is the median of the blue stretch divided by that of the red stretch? 1.02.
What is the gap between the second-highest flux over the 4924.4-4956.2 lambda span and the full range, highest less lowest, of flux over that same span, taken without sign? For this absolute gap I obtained 13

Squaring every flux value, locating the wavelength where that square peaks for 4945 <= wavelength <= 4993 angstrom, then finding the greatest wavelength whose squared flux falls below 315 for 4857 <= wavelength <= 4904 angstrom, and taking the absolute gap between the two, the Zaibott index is 56.7 angstrom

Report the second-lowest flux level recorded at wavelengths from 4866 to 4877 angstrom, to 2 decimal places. 16.74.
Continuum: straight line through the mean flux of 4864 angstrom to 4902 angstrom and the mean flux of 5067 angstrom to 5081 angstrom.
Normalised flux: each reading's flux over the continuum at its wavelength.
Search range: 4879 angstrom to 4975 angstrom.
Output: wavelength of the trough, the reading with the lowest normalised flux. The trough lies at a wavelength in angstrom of 4909.67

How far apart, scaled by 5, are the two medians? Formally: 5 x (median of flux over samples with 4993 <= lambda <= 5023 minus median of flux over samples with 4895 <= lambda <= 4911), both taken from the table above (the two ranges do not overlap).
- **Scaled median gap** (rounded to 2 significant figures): -13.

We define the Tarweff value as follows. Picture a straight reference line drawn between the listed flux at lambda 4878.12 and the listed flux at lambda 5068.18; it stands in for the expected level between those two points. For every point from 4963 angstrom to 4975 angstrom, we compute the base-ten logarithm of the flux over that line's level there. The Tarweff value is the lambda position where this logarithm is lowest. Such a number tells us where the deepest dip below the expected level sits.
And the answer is 4968.81 angstrom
